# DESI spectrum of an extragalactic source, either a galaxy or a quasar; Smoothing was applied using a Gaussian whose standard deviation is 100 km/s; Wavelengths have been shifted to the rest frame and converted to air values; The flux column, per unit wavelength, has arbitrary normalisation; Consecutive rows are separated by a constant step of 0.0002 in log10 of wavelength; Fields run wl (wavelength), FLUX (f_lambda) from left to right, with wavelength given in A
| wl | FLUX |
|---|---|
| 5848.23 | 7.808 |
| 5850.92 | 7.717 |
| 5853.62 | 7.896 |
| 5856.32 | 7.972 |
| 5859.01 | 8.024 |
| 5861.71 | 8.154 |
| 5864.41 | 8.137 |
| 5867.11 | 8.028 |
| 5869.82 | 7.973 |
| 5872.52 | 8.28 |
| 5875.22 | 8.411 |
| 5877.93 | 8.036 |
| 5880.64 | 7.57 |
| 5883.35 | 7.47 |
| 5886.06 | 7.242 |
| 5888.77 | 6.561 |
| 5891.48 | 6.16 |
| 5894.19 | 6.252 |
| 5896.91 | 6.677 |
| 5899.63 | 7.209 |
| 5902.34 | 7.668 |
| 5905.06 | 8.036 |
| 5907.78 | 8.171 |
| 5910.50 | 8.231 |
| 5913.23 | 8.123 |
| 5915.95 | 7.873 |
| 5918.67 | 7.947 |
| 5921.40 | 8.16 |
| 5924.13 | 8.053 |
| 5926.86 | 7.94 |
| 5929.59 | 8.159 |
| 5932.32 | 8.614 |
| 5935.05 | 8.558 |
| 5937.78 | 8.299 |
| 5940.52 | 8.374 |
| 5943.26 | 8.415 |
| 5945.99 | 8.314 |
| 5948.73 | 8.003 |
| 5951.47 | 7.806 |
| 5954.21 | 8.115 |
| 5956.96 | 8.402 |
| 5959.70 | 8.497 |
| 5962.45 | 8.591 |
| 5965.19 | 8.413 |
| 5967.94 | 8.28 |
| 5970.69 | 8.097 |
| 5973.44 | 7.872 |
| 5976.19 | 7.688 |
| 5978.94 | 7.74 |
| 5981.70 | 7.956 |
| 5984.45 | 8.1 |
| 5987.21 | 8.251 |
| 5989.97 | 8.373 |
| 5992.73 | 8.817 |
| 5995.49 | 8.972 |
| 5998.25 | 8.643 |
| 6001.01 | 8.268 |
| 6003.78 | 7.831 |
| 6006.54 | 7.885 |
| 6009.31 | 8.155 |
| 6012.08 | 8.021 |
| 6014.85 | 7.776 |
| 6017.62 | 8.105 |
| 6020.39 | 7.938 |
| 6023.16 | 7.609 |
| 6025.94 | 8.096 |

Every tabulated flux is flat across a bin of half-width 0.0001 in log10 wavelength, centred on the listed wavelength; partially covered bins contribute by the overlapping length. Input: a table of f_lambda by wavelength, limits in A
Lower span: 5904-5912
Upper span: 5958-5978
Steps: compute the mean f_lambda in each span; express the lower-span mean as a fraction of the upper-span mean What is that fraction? 0.99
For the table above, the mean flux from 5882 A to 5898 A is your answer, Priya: 6.7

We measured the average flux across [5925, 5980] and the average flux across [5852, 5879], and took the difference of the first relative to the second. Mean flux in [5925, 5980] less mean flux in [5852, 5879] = 0.12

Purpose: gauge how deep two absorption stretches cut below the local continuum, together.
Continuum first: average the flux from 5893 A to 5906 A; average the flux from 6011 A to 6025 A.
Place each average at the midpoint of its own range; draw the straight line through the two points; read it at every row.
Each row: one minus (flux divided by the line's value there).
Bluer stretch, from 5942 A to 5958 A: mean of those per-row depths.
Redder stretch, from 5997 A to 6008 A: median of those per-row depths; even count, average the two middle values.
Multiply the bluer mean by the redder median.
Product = 0.003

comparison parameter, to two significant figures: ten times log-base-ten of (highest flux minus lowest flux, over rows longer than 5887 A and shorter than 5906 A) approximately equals 2.7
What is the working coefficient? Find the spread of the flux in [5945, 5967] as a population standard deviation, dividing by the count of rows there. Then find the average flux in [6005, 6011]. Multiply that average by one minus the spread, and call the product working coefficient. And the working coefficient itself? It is 6.0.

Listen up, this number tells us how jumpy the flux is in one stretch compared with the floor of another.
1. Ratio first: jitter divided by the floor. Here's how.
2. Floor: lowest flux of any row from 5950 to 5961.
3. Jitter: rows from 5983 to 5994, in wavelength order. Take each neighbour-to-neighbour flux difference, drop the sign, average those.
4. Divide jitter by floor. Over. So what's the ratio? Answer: 0.031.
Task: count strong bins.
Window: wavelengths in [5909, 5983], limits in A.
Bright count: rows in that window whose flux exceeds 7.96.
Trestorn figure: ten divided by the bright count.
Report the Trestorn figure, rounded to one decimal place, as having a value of 0.5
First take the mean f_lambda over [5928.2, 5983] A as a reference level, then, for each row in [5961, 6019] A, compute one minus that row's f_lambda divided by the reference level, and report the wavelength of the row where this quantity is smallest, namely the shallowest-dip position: 5995.49 A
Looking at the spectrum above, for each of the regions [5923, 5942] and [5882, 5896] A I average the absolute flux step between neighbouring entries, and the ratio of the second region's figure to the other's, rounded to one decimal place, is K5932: 1.8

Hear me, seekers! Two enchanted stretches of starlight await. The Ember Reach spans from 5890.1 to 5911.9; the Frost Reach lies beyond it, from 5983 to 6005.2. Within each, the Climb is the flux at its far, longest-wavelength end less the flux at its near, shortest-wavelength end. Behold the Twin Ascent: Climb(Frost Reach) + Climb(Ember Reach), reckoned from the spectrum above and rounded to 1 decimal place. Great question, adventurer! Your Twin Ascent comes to 1.8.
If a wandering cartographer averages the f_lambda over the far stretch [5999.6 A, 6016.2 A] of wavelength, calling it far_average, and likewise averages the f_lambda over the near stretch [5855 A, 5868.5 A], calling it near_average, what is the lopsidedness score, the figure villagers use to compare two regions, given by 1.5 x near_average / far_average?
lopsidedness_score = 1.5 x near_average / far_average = 1.514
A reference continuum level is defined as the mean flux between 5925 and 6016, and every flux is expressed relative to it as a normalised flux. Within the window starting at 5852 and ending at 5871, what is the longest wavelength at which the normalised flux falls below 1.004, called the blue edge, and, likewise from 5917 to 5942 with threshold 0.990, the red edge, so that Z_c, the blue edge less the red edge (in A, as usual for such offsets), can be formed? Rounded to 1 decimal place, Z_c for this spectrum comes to -57.0 A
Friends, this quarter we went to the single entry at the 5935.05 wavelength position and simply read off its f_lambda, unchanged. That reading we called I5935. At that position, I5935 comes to 8.558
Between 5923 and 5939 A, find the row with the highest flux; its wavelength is 5932.32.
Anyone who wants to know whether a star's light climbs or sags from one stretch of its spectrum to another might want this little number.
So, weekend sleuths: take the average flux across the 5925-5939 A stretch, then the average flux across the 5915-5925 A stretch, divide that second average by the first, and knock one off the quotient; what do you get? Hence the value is -0.04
